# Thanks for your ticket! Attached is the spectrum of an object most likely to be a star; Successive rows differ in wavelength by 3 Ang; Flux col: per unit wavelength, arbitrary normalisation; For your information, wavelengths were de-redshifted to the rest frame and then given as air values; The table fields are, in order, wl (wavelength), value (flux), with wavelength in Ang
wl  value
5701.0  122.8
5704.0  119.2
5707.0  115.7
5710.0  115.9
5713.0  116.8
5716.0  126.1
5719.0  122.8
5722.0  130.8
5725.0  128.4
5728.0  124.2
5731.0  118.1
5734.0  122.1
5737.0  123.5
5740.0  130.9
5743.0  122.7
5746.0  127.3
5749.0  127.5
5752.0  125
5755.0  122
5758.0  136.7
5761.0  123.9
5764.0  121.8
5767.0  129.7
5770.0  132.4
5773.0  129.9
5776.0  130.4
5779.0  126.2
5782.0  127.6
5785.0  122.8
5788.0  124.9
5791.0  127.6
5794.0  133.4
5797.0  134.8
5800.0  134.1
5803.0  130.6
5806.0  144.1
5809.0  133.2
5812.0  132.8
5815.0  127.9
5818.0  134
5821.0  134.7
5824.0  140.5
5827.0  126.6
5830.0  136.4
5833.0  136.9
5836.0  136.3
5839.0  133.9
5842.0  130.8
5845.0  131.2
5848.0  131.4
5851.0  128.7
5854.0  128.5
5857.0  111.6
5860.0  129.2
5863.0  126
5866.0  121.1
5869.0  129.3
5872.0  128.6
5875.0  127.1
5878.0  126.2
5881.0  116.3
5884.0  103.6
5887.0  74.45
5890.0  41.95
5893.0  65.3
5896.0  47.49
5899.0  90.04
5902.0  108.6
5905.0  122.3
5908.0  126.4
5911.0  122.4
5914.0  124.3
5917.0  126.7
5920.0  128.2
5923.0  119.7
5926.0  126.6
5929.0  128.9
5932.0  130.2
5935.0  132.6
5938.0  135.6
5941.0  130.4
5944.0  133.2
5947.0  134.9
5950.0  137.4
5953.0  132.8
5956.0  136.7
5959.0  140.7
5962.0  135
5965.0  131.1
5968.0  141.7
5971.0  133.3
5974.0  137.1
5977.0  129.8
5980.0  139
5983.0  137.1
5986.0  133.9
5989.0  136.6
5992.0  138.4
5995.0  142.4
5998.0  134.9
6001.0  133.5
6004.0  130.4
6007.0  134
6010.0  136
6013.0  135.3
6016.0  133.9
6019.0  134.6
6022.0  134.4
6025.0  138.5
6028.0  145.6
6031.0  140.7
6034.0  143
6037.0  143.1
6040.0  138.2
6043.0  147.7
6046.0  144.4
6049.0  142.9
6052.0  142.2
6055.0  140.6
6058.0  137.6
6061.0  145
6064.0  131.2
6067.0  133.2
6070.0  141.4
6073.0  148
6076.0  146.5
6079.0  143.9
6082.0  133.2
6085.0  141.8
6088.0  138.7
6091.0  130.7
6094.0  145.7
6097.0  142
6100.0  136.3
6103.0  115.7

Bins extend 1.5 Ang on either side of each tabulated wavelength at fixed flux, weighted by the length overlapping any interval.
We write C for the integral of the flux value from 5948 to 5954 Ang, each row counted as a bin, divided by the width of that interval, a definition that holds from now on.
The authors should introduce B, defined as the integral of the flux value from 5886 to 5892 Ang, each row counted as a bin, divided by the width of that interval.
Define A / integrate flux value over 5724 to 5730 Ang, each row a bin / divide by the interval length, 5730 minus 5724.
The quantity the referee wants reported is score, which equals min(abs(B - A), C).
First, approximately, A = 125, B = 57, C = 135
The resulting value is 68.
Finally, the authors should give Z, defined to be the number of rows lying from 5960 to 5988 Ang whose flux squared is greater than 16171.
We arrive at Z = 9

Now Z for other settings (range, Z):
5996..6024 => 9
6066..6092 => 9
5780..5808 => 7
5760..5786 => 5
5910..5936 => 4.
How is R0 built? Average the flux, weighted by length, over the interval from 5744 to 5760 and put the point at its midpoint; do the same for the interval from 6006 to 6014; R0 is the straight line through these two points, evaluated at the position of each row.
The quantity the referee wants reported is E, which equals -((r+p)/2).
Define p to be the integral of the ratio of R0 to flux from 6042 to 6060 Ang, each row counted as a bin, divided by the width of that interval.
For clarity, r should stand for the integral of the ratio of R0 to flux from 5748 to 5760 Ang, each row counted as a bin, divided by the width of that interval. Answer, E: -0.979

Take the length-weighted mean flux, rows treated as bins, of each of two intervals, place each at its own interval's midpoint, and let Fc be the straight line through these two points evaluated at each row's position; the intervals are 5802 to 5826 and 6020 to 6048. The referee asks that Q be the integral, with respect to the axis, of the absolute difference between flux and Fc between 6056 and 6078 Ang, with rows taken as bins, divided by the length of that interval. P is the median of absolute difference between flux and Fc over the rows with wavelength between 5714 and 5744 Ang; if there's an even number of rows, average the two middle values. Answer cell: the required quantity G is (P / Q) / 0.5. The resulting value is 3.1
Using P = 8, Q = 5.3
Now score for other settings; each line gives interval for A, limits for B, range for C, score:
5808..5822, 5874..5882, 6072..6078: 9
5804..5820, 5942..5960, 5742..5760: 1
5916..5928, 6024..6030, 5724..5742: 17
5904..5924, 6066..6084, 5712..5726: 17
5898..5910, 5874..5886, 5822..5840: 3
